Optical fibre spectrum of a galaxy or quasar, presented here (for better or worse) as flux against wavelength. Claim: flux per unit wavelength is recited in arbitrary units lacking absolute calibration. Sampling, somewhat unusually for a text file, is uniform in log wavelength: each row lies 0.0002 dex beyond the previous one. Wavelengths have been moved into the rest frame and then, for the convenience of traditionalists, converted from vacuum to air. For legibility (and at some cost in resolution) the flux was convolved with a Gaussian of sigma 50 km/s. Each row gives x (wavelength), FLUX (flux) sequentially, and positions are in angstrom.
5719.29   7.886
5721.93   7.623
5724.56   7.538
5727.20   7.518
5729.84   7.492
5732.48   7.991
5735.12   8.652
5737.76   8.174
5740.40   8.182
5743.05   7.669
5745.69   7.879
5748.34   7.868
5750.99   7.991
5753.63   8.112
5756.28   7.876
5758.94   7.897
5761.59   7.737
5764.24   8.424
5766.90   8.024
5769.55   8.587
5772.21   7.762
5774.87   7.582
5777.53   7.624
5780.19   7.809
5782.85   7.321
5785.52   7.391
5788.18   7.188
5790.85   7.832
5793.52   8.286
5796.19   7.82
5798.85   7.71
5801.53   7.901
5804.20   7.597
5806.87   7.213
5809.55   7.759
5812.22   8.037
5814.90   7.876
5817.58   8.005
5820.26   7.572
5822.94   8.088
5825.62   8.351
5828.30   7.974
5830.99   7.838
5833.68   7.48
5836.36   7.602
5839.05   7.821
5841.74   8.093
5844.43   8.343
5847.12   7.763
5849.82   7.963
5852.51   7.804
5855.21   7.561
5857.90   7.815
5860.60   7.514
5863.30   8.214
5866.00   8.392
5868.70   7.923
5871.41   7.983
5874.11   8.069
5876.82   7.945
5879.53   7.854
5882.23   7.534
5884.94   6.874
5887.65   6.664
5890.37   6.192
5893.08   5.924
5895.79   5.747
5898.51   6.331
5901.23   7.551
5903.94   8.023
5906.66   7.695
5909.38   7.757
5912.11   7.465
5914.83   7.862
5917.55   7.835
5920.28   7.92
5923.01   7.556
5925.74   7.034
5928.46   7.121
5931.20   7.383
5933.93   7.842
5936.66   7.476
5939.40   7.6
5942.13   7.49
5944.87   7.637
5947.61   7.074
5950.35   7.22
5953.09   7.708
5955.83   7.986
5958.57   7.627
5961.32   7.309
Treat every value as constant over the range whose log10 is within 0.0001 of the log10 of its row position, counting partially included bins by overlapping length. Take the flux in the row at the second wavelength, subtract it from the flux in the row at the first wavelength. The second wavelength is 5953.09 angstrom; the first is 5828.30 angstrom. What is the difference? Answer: 0.27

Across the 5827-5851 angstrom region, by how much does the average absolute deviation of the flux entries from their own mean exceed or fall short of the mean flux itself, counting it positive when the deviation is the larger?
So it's -7.7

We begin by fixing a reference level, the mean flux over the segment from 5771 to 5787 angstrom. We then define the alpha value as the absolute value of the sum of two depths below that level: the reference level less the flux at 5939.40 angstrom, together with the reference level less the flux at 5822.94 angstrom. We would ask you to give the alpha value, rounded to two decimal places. 0.53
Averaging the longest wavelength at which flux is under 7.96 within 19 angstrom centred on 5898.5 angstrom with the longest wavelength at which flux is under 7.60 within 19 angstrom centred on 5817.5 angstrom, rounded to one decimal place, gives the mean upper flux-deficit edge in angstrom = 5863.5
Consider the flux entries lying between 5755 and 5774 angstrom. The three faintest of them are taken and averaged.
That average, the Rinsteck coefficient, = 7.79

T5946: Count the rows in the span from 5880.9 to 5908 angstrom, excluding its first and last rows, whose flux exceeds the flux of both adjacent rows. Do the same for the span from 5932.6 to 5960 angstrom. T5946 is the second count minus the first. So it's 2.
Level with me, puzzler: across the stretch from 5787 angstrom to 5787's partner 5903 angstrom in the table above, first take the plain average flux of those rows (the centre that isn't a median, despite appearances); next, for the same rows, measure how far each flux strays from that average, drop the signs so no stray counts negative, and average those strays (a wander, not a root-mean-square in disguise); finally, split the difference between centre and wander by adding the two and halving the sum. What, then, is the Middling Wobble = 4.035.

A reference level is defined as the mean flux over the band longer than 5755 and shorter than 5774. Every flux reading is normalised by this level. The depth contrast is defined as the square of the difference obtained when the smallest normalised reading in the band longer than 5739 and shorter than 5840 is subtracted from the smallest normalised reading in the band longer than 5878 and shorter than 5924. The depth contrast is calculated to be 0.032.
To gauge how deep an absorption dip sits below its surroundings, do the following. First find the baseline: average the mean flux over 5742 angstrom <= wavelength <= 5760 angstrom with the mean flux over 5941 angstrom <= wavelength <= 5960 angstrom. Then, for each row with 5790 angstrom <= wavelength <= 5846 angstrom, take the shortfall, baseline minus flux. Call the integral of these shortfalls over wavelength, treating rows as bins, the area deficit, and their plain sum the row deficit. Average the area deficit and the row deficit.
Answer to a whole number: -6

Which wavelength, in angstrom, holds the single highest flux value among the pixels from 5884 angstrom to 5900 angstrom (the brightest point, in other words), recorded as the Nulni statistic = 5884.94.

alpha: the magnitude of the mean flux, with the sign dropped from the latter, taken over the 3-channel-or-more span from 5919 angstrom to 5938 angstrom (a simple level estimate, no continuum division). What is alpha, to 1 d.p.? 7.5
